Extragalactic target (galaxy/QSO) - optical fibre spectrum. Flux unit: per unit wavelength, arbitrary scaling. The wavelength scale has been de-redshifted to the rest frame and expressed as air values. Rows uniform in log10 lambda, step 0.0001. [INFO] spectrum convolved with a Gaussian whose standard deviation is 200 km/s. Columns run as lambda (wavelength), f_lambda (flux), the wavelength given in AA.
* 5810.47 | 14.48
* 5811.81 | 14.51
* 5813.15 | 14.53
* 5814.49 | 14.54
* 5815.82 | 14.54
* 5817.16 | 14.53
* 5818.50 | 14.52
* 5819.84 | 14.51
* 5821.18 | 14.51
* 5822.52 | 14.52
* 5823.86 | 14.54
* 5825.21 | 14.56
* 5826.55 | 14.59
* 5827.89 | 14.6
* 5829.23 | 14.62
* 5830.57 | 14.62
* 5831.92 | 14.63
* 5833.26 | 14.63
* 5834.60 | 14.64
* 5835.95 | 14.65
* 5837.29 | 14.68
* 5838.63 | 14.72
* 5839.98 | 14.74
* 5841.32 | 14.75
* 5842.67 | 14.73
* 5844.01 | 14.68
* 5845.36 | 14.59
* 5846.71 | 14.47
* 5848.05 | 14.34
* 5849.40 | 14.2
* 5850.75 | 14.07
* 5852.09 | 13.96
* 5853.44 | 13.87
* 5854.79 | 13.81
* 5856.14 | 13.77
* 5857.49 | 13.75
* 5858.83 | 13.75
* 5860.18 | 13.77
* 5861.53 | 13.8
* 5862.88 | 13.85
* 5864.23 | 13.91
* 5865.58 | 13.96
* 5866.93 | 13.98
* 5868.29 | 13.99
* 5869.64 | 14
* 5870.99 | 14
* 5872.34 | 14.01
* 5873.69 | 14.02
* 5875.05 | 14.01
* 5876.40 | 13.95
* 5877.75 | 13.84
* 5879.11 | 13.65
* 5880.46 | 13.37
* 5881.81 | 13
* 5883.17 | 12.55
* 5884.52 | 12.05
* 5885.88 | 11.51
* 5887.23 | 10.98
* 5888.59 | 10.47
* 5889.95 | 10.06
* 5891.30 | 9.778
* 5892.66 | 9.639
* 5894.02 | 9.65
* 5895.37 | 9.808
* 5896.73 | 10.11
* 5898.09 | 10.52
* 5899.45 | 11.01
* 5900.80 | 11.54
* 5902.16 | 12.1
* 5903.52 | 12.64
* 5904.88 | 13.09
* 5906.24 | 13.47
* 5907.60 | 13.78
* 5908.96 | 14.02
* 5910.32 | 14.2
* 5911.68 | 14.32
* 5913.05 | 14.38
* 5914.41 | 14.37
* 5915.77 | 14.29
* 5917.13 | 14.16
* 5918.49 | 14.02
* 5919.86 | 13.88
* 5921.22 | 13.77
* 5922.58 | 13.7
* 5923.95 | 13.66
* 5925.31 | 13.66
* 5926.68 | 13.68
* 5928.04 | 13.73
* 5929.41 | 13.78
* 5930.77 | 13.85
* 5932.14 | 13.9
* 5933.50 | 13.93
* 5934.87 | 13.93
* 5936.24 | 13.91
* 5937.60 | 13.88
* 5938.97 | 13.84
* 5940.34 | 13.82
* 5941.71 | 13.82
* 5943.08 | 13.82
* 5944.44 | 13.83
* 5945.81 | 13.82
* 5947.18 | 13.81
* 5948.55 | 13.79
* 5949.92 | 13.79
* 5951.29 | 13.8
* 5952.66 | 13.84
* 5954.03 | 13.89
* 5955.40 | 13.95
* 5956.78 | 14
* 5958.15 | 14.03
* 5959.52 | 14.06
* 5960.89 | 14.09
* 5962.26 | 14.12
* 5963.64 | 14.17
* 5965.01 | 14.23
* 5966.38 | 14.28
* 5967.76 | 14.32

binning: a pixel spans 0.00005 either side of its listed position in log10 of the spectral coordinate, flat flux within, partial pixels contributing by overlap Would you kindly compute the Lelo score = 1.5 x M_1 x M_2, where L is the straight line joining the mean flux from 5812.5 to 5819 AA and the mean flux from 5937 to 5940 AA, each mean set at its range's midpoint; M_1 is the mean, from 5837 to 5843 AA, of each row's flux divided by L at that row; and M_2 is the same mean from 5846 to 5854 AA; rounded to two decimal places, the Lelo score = 1.51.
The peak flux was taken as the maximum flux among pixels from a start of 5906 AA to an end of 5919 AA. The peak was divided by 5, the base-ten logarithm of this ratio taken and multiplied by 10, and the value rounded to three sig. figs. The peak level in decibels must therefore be 4.59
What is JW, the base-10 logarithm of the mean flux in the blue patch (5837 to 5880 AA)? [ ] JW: 1.15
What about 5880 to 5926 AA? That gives 1.10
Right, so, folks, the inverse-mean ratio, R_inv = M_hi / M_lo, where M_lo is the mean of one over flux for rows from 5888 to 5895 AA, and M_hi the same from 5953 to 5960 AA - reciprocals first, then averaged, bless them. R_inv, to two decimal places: 0.71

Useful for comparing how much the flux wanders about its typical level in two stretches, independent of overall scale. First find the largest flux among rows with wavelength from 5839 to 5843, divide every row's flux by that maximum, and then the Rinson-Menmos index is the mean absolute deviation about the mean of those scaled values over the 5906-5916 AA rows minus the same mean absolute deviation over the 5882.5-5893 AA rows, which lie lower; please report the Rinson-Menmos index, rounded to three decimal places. -0.043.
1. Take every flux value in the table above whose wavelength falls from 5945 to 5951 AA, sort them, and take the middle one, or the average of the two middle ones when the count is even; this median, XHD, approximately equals 13.8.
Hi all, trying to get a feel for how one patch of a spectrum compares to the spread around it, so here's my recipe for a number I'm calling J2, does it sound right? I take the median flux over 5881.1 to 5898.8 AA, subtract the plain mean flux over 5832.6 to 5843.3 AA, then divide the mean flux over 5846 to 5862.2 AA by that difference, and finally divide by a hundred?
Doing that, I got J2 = -0.033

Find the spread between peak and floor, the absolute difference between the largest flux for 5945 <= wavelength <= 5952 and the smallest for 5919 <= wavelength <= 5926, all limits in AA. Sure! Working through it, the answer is 0.16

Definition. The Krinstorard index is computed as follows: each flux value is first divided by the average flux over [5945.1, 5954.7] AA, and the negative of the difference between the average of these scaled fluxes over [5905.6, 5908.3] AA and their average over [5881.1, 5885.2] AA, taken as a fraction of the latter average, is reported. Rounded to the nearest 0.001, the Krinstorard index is -0.087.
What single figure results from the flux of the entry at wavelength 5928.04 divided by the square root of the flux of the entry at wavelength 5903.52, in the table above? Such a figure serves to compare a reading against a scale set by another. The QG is 3.86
